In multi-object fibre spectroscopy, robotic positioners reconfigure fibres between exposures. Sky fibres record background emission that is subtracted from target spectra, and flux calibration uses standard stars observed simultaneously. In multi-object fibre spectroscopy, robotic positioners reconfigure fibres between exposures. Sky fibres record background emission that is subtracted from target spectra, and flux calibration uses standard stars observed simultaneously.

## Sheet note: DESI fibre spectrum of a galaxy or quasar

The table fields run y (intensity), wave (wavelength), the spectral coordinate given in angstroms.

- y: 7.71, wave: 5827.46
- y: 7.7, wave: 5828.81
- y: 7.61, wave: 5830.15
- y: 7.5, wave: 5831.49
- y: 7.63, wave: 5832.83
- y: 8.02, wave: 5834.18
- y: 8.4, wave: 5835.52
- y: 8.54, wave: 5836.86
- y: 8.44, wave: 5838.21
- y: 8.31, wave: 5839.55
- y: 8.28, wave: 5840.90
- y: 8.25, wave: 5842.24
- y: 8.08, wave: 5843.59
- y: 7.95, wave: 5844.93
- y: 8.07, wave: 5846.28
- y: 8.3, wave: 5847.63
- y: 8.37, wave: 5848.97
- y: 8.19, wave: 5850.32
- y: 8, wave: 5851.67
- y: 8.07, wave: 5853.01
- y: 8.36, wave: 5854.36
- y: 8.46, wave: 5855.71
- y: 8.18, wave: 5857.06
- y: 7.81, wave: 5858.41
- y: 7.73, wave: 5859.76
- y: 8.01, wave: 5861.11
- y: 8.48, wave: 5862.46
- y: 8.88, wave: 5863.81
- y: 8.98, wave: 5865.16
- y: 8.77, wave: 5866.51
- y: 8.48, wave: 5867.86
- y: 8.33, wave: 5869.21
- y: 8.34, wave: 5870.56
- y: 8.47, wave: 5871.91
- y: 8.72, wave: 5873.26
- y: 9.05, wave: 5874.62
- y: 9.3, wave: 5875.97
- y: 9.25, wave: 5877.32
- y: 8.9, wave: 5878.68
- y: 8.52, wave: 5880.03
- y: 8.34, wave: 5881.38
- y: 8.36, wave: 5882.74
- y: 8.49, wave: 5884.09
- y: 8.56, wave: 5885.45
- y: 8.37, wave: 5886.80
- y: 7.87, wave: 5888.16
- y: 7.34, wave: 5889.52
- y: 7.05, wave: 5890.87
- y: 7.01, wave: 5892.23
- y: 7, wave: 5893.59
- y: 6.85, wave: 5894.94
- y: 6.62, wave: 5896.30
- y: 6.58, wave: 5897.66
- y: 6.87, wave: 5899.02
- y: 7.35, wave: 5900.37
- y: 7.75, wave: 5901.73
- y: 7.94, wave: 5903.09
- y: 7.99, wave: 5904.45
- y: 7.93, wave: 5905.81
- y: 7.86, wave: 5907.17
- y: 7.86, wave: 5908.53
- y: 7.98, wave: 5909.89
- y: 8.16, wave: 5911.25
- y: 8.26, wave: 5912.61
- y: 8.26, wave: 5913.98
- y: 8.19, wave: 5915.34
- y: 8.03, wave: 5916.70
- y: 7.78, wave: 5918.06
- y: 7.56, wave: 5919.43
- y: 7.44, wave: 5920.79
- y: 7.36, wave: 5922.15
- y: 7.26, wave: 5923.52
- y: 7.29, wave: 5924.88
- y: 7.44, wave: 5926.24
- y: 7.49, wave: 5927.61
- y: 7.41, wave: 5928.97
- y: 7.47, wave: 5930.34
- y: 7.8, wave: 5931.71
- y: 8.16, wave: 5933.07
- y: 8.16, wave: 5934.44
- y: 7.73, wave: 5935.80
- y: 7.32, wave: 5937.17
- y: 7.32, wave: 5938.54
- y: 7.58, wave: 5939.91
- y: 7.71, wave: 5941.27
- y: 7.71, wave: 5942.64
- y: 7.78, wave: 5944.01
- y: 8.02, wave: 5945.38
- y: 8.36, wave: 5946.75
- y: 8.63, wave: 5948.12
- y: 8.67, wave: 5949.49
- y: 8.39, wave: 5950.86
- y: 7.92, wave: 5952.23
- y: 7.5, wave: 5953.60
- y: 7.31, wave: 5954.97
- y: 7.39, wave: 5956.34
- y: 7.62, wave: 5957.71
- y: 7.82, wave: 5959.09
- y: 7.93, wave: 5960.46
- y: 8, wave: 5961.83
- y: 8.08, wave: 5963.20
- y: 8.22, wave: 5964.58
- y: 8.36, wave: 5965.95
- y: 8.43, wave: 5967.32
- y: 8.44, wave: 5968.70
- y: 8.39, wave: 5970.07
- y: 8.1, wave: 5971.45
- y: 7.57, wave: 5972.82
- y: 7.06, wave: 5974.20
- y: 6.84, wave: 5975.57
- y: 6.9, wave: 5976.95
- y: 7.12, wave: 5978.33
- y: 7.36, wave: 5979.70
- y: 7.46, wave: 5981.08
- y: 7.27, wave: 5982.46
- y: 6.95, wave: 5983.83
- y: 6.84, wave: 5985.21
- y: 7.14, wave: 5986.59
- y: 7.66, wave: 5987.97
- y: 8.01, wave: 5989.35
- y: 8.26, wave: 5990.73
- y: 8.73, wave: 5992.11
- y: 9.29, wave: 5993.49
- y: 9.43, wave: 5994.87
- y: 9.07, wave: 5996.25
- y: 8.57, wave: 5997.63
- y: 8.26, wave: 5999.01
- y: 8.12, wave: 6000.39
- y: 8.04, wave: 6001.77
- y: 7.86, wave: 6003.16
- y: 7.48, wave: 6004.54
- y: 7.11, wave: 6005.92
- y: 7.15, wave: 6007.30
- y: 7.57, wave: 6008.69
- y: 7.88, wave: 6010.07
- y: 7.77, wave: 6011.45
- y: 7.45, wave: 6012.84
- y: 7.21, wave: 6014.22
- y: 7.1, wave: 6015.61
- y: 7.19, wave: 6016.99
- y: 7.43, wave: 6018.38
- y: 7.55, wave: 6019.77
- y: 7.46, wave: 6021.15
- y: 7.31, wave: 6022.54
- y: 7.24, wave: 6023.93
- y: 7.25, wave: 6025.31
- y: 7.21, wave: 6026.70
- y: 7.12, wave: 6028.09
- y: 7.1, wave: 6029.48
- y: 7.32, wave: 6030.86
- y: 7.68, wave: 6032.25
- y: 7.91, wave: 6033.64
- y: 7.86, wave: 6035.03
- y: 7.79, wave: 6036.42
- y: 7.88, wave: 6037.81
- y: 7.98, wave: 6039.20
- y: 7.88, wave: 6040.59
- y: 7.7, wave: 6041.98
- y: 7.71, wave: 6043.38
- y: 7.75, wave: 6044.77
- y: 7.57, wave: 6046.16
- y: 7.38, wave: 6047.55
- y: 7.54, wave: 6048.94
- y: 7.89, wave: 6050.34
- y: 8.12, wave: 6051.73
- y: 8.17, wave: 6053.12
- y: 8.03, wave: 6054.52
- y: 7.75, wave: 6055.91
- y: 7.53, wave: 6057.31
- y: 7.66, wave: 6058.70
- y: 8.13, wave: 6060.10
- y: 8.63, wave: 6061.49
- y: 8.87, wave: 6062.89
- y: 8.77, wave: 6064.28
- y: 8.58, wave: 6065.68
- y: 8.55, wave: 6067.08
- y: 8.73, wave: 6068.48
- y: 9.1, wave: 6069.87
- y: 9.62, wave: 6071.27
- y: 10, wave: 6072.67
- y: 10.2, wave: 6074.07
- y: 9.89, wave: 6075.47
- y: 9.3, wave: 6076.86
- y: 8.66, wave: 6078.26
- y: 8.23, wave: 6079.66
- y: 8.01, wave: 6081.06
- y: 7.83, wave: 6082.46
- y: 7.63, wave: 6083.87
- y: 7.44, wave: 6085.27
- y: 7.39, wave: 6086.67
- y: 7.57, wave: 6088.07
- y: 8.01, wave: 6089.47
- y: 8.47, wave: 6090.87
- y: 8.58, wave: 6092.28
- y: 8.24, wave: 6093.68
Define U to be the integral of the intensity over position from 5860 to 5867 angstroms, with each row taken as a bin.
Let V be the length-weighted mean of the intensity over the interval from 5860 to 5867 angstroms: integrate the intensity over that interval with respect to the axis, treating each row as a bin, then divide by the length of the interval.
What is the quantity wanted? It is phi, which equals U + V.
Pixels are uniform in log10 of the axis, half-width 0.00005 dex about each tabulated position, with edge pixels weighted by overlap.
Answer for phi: 68.5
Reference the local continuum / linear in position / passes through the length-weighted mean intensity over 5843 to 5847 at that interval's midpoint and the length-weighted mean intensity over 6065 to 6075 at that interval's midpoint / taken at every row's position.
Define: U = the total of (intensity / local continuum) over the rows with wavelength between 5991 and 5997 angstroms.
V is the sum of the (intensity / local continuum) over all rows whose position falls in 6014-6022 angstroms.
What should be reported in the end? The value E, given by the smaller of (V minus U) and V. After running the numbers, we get 0.8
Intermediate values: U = 4.1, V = 4.9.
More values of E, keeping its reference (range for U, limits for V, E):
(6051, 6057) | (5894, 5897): -1.9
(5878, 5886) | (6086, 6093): -1.9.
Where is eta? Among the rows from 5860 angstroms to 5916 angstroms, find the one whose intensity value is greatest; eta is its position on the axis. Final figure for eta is 5875.97 angstroms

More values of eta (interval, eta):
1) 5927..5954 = 5949.49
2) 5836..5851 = 5836.86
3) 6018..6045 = 6039.20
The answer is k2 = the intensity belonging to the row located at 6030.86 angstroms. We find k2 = 7.32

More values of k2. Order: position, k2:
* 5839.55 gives 8.31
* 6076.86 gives 9.3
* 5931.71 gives 7.8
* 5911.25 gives 8.16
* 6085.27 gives 7.44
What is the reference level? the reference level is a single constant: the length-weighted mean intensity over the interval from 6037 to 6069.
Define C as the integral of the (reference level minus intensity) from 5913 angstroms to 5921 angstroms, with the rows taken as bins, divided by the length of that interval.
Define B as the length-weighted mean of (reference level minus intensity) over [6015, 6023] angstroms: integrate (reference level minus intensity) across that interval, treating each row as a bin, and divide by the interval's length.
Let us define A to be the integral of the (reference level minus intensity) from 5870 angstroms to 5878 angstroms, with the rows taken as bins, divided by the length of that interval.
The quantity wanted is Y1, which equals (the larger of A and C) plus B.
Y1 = 0.8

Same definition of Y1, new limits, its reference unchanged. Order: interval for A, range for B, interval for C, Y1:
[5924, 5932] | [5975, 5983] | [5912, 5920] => 1.4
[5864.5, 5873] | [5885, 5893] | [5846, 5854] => 0.2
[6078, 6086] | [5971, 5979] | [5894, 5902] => 1.9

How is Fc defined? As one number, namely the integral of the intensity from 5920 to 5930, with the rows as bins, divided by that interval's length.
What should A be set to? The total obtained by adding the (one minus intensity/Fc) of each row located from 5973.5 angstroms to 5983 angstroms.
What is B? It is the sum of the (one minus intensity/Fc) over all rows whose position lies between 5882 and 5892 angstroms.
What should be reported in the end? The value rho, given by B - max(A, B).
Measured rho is -0.8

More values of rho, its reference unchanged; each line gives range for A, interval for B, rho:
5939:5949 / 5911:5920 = -0.1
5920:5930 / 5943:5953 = -0.8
